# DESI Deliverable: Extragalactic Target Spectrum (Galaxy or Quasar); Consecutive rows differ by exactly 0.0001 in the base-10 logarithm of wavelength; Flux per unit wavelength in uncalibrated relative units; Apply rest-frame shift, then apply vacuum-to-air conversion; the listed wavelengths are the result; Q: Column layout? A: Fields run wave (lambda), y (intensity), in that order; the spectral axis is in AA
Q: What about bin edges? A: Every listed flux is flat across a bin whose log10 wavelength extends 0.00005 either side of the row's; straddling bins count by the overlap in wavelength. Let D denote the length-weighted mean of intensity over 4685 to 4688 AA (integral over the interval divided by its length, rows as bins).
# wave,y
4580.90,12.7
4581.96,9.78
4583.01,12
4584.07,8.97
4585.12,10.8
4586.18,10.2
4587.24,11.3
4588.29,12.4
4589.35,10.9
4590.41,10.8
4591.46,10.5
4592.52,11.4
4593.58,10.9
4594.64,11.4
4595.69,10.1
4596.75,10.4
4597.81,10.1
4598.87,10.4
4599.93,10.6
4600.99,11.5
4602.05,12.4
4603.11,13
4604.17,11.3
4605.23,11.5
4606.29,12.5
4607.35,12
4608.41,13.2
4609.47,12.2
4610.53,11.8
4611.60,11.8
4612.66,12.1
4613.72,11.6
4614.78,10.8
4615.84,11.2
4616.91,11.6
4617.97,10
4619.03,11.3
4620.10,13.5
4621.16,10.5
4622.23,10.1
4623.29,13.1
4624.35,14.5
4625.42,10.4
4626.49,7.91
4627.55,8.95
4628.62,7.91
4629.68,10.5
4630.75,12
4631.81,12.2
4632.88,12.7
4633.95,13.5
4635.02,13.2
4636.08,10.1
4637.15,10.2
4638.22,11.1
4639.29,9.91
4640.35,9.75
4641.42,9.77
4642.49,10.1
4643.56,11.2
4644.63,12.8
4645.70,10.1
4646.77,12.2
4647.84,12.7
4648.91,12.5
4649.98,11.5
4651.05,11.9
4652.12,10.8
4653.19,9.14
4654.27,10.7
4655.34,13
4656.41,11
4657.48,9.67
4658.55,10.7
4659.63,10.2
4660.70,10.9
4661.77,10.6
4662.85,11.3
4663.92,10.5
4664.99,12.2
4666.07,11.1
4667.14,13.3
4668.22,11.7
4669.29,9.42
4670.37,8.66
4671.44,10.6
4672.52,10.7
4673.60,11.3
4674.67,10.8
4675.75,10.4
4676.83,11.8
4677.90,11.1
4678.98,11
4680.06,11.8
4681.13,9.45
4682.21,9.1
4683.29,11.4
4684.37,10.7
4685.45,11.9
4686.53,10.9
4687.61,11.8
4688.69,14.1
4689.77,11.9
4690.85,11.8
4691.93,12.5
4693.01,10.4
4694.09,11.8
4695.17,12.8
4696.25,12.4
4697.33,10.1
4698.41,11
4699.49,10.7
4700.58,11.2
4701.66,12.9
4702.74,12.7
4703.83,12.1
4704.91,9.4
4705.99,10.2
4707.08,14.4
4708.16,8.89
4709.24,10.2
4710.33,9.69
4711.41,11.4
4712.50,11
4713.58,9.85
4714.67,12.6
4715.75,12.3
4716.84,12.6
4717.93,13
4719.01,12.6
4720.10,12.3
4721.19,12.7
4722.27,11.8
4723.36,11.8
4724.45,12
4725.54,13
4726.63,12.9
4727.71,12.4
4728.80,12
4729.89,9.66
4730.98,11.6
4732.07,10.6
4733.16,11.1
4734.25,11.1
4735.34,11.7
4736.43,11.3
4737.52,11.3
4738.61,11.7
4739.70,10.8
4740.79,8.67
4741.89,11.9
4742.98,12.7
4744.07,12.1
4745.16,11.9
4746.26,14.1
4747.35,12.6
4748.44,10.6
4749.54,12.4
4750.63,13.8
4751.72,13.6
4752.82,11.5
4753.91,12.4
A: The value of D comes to 11.5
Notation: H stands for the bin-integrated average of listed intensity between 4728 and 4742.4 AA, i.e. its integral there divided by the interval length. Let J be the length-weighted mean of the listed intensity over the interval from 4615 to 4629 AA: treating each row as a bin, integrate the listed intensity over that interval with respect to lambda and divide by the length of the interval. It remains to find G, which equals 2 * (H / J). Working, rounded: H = 11.0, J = 10.9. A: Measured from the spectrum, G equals 2.03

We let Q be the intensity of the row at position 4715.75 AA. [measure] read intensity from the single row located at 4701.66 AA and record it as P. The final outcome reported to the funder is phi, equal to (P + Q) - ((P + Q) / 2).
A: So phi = 12.6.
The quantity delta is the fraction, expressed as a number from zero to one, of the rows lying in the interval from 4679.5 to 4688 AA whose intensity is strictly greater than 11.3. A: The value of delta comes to 0.50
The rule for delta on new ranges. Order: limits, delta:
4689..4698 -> 0.75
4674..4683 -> 0.25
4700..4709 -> 0.50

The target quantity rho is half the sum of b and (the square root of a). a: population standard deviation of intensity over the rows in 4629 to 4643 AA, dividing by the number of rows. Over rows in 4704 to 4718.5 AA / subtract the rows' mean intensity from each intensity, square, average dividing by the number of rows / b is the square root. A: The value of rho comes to 1.38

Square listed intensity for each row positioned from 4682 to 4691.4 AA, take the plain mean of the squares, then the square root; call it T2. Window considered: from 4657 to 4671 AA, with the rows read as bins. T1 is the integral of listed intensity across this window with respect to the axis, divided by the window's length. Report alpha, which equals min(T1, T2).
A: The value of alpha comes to 10.8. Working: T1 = 10.79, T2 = 11.6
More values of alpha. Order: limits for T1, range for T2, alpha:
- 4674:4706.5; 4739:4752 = 11.3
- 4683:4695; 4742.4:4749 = 11.8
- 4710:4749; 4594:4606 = 11.2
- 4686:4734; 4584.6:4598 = 10.9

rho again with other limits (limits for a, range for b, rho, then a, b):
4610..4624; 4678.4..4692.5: 1.11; 1.00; 1.22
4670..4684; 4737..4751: 1.16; 0.95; 1.35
